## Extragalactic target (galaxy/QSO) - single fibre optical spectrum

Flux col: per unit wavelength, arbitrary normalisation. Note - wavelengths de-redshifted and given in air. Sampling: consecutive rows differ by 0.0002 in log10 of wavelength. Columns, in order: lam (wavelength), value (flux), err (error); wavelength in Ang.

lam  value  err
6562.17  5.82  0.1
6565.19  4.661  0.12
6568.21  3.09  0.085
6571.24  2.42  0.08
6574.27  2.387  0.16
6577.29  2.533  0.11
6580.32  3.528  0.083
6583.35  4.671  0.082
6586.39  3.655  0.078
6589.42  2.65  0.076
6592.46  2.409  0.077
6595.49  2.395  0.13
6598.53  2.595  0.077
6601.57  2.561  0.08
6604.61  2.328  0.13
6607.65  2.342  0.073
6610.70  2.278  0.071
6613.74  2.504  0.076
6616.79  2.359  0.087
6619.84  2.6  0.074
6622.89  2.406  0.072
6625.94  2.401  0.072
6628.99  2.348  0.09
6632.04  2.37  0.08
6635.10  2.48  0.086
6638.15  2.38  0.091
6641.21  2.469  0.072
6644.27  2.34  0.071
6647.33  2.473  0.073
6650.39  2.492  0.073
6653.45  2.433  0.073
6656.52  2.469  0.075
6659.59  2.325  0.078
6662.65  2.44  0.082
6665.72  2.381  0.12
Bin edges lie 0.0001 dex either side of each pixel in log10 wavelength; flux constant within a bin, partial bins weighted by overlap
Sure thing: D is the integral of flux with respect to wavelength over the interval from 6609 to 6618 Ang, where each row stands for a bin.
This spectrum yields 21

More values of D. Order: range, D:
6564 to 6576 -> 37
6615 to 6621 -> 15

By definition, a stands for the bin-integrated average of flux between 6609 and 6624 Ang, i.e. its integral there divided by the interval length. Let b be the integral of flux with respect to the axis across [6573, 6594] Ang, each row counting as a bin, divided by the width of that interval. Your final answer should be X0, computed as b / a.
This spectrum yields 1.29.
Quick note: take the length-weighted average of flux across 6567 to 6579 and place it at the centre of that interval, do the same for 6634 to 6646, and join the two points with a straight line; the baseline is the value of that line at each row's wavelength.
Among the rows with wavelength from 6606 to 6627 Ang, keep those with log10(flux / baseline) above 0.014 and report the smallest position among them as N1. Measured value 6619.84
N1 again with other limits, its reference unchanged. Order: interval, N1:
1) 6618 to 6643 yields 6619.84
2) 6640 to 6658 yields 6650.39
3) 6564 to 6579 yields 6565.19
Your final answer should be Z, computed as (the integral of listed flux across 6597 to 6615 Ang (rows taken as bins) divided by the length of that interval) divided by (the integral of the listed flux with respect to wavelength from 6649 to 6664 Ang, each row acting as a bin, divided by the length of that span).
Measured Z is 1.00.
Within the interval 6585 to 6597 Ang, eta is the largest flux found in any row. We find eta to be 3.655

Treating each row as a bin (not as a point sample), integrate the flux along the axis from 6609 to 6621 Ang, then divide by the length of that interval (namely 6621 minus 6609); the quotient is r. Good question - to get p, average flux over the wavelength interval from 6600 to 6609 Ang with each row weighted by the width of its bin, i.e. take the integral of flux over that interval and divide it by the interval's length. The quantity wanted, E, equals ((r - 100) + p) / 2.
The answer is -47.6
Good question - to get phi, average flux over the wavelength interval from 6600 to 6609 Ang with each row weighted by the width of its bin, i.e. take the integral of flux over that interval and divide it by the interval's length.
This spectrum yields 2.41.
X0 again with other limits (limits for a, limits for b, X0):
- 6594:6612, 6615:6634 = 1.00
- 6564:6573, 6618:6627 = 0.74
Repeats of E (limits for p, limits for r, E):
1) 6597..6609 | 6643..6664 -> -47.6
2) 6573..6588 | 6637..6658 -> -47.1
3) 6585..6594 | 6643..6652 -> -47.3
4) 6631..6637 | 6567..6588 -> -47.2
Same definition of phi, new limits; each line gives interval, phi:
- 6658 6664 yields 2.38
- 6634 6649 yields 2.43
